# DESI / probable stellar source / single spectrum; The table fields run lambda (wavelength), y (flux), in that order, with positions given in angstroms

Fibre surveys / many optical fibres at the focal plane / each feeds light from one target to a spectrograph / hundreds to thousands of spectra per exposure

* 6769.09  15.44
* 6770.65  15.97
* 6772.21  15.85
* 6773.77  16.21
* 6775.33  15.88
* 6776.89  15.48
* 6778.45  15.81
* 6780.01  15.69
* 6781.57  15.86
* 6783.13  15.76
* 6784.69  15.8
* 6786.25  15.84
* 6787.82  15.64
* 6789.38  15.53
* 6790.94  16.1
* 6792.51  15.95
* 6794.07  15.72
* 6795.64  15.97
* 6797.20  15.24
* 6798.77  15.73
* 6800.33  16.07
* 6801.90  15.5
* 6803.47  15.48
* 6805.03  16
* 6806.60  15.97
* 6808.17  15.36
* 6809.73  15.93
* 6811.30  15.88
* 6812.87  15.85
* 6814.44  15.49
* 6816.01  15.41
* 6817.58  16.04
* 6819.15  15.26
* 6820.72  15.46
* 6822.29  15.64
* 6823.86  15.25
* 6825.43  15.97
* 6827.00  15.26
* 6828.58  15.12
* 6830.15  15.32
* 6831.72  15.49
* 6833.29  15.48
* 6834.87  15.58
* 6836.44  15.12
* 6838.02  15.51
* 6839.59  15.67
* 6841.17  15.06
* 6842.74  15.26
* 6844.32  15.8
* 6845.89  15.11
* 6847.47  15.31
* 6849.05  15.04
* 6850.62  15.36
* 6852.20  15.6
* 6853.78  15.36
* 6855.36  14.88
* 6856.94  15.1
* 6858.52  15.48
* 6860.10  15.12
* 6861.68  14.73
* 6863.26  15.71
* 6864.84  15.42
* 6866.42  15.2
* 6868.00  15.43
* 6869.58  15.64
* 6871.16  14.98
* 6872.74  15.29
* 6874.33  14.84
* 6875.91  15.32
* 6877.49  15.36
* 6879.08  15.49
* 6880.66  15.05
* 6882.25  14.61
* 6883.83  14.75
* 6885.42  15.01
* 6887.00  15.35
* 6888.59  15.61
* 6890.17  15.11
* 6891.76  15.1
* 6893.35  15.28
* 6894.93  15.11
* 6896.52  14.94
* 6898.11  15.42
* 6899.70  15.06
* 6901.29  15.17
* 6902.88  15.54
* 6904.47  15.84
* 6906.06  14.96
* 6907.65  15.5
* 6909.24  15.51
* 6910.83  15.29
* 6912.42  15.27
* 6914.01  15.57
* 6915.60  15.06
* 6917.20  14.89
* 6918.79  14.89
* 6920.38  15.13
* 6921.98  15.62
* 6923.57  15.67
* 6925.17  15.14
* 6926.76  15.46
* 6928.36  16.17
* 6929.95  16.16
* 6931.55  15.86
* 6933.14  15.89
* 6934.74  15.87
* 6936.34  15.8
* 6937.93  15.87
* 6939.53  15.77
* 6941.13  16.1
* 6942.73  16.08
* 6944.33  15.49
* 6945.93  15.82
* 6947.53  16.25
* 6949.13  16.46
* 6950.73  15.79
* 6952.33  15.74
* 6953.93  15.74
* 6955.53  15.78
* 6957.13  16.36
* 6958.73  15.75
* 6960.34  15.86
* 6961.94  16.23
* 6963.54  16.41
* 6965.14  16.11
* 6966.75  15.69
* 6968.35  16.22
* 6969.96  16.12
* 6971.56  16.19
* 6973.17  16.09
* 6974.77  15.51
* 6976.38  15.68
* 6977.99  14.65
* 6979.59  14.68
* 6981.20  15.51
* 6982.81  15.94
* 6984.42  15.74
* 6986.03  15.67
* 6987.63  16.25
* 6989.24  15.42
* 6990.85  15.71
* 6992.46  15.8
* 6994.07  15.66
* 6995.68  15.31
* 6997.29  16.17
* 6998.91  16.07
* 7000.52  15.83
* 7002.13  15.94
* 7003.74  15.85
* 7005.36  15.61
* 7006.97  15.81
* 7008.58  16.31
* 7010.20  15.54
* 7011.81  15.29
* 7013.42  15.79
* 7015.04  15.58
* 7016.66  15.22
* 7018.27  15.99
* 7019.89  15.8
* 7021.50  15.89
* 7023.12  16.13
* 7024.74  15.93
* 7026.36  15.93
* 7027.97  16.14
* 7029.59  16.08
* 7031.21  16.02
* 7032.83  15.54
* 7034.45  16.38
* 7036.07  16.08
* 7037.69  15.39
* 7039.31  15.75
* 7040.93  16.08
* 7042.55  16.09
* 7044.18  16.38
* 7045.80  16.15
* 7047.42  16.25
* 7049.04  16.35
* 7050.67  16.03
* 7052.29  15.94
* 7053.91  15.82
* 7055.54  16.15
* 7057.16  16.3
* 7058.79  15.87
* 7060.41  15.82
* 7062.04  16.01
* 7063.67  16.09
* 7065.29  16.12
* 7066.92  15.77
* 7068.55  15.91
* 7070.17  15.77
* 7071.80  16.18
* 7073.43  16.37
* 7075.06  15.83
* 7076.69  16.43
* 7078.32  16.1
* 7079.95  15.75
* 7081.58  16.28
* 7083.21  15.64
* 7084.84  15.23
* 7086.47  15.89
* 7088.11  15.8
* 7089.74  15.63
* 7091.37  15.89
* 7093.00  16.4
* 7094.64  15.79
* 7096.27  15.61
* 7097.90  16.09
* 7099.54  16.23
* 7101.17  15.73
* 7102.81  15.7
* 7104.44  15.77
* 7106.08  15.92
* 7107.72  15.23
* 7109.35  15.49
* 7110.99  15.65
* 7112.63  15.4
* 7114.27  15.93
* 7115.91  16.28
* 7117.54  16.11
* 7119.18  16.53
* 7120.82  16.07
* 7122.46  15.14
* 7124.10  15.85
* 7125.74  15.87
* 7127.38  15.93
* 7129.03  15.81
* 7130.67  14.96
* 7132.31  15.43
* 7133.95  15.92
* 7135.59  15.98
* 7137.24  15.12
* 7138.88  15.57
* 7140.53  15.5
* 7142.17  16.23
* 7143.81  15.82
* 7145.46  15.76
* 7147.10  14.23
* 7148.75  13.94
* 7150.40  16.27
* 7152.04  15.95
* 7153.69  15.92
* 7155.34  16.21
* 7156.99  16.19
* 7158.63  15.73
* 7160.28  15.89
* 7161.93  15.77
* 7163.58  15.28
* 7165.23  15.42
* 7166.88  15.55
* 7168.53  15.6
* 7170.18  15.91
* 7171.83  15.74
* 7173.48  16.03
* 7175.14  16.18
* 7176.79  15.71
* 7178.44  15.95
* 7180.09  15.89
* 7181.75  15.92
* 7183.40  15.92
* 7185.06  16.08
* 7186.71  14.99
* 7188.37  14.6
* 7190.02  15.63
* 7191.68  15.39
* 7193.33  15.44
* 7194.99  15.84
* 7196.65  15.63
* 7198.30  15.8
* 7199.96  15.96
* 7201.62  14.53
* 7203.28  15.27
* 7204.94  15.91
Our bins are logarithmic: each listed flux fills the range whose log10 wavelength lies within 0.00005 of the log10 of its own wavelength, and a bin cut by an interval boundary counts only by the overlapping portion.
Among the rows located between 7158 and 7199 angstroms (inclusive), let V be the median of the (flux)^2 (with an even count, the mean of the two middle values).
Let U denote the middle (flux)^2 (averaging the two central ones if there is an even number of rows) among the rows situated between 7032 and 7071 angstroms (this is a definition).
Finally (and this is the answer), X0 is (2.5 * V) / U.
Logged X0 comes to 2.40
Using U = 258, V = 248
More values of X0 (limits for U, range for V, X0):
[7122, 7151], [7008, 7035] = 2.55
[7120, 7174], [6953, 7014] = 2.50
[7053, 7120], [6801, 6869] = 2.36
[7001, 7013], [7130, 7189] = 2.50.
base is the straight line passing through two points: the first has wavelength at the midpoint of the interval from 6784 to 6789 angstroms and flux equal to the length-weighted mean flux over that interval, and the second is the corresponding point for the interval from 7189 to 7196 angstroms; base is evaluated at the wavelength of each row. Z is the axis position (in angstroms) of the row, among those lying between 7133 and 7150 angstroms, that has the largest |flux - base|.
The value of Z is 7148.75 angstroms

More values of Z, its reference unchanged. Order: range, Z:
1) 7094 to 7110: 7099.54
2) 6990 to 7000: 6997.29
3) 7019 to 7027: 7023.12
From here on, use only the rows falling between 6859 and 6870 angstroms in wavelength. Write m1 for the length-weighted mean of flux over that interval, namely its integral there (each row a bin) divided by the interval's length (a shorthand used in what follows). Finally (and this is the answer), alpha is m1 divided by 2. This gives 7.66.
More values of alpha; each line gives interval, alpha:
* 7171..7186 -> 7.96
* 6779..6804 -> 7.87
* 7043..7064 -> 8.04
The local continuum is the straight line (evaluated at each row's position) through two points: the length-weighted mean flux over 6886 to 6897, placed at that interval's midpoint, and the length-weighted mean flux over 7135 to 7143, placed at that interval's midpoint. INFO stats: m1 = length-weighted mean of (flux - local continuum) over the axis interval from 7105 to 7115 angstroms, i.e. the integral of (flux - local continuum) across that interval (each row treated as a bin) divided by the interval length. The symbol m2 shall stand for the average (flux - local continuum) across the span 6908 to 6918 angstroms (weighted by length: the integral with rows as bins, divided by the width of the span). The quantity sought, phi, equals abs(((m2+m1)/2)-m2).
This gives 0.012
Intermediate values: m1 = -0.01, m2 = 0.0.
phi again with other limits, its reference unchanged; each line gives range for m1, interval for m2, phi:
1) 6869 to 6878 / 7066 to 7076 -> 0.200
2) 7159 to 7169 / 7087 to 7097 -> 0.197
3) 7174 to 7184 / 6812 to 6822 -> 0.154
